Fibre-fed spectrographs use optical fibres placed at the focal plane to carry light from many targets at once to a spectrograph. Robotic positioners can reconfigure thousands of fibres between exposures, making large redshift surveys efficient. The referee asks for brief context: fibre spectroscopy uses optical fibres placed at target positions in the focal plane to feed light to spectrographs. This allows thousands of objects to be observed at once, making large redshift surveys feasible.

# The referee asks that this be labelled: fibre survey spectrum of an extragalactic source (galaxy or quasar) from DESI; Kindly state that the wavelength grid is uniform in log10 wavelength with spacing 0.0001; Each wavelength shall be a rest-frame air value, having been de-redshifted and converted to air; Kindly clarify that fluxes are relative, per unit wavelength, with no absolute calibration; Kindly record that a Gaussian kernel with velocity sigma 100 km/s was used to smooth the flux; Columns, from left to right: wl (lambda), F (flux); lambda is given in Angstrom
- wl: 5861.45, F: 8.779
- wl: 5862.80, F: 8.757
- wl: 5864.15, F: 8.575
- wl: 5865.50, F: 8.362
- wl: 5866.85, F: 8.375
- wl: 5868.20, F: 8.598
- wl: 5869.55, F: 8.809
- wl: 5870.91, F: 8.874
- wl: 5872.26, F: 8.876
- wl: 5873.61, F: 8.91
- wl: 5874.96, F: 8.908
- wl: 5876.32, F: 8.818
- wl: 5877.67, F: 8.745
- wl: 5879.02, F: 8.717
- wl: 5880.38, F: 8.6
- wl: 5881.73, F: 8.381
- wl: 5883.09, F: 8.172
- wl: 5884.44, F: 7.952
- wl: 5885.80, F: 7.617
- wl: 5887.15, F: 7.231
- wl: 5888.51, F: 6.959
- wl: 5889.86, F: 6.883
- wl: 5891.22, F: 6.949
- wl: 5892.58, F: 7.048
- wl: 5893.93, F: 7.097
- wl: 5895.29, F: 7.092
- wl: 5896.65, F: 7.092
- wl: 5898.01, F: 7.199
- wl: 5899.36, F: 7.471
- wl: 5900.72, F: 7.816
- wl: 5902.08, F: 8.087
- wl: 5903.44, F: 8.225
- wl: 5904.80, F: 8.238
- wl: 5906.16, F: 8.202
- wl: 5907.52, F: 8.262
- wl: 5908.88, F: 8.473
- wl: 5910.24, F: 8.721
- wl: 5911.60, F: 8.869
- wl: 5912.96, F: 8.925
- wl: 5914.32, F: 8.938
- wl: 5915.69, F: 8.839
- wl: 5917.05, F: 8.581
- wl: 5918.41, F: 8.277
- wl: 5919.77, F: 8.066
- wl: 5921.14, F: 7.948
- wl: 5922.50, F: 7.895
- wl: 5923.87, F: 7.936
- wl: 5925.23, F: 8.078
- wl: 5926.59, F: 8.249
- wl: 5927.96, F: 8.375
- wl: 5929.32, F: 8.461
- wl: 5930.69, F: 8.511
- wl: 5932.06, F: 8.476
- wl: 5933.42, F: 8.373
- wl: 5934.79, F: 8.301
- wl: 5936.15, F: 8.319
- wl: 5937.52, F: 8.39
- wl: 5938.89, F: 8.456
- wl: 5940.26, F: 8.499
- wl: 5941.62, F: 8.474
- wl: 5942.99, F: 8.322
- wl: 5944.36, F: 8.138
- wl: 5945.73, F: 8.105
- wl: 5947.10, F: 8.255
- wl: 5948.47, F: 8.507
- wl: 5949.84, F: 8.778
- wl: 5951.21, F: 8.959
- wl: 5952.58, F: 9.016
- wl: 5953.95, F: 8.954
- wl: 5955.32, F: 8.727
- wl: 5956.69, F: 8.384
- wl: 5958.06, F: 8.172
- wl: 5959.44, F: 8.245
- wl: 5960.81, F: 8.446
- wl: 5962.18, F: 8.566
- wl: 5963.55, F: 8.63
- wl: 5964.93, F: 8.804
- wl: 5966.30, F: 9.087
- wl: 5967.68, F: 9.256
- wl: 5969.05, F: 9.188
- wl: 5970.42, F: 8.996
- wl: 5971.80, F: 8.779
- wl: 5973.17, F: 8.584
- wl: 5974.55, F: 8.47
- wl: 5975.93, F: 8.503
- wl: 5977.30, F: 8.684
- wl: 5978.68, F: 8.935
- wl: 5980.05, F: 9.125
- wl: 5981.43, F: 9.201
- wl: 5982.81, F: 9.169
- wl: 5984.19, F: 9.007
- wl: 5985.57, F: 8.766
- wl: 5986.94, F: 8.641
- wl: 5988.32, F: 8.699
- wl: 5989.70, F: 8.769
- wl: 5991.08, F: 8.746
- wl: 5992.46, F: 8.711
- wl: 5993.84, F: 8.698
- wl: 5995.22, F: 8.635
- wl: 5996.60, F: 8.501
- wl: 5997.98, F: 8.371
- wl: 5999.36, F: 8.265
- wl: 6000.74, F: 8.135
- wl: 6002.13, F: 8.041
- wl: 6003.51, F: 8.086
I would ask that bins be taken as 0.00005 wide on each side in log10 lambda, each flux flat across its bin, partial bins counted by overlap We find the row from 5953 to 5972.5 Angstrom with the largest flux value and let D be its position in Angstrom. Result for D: 5967.68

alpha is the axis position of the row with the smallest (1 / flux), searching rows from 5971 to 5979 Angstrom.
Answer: 5978.68 Angstrom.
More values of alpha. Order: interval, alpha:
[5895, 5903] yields 5902.08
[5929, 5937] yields 5930.69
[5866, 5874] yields 5873.61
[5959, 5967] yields 5966.30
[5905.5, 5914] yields 5912.96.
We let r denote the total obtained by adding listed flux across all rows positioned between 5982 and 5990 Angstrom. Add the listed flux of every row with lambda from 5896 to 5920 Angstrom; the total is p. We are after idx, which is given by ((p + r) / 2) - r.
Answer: 48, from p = 148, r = 53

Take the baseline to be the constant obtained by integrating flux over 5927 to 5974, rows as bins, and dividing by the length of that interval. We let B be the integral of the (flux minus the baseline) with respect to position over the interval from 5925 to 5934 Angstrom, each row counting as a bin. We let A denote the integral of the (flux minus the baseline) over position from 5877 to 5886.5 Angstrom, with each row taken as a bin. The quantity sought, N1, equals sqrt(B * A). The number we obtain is 2.11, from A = -2.5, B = -1.8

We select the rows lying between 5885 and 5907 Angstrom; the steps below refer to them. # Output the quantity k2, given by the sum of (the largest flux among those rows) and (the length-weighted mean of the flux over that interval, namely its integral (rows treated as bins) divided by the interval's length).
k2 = 15.7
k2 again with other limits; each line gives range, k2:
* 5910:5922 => 17.5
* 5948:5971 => 18.0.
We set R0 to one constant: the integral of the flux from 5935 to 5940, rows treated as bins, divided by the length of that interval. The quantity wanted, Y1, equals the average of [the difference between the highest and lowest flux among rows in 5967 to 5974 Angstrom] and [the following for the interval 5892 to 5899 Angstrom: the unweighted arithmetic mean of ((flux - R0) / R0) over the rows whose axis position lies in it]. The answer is 0.26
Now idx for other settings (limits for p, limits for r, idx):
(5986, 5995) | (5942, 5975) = -78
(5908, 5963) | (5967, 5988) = 102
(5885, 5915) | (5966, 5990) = 6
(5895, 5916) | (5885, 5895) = 40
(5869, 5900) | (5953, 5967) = 48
